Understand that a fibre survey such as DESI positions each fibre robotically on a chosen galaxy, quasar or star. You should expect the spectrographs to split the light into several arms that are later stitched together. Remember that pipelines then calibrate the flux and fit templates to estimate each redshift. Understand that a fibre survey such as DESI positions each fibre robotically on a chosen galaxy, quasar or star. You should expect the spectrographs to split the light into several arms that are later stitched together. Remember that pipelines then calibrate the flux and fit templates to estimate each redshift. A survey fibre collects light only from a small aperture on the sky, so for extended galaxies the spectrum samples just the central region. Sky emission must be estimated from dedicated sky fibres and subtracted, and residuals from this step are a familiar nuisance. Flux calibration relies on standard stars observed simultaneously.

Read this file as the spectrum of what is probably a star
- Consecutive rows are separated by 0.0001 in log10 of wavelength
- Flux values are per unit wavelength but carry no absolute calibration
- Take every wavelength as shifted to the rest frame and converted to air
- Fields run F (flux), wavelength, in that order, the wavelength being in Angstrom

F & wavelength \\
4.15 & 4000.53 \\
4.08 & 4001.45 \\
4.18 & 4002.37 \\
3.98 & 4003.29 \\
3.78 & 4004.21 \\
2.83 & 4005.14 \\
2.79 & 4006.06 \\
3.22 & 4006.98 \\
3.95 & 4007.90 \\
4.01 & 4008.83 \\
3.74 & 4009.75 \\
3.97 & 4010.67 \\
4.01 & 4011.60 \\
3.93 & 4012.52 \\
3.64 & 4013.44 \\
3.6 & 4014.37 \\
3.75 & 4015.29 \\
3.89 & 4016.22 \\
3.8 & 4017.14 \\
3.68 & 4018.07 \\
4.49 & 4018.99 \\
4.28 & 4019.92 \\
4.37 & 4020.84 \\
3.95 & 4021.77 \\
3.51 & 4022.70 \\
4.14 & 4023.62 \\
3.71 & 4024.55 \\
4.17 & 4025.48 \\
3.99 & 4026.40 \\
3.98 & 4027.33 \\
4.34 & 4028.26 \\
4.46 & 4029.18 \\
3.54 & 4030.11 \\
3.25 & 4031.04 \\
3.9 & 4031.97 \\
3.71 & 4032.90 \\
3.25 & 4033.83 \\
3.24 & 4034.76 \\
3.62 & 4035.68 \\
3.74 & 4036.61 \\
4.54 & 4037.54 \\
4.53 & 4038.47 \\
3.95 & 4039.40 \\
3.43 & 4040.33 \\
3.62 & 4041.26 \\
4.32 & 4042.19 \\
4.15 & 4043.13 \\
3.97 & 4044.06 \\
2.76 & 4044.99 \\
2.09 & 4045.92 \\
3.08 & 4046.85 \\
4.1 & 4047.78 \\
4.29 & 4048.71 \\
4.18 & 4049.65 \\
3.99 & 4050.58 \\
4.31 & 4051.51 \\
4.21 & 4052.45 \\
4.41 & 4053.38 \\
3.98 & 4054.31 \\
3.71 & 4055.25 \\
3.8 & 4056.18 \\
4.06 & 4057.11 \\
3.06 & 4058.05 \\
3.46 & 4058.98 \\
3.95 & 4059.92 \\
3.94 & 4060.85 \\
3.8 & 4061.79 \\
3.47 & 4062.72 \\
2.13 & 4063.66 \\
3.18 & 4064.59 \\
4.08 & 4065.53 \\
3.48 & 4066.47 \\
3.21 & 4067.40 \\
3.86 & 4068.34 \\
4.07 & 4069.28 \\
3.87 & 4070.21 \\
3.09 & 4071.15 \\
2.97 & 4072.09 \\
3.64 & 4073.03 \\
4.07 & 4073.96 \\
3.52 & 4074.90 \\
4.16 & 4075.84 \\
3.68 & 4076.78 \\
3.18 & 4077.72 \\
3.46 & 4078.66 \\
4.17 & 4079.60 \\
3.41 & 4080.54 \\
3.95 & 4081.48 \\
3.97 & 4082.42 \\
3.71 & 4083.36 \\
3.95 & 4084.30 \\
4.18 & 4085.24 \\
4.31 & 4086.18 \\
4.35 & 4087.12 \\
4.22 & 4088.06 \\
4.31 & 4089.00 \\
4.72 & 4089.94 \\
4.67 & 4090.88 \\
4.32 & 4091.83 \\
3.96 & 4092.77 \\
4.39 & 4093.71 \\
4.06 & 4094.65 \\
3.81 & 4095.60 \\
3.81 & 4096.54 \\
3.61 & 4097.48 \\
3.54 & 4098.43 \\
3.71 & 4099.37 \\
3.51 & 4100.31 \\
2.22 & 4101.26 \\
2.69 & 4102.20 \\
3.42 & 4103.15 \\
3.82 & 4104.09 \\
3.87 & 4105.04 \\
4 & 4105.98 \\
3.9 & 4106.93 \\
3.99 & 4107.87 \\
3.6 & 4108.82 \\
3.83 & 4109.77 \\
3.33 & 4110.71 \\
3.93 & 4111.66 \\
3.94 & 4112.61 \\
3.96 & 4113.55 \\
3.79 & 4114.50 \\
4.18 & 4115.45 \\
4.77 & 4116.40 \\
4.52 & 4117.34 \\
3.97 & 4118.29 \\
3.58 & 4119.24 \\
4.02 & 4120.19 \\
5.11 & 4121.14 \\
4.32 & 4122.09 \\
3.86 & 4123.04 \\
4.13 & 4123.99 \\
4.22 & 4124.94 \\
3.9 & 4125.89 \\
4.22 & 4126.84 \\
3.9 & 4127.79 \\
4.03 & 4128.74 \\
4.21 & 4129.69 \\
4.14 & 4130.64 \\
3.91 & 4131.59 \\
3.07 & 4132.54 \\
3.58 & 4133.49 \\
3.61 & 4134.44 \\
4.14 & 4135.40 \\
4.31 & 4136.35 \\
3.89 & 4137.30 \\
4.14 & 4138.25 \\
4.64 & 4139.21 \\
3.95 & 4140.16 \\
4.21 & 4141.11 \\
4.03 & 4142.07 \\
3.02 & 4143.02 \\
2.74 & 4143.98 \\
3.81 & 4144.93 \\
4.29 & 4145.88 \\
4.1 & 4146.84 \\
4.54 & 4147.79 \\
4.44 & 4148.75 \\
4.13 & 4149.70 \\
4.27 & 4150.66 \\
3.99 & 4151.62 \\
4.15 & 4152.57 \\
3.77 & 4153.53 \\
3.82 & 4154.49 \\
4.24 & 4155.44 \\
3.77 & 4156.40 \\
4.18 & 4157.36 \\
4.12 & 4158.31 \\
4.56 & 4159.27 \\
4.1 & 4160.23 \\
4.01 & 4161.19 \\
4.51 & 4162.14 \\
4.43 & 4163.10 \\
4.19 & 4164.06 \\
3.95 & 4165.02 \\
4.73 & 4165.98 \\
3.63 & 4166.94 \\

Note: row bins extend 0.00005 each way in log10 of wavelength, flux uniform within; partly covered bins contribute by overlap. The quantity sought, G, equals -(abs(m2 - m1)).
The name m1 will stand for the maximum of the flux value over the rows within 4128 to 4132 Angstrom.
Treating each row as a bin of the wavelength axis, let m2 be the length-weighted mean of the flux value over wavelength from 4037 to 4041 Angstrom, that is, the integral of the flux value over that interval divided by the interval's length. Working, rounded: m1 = 4.21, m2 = 4.08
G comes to -0.13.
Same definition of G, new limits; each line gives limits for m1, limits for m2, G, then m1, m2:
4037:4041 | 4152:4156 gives -0.55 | 4.54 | 3.99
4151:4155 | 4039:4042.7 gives -0.33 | 4.15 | 3.82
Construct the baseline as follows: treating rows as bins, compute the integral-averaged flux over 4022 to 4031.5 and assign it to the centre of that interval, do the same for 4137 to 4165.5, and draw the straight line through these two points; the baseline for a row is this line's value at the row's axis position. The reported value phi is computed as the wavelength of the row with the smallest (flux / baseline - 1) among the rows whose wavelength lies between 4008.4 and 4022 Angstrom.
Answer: 4014.37 Angstrom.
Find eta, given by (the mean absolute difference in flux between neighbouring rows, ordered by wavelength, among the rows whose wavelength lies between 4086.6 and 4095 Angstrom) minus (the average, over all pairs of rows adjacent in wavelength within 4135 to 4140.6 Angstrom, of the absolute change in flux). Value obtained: -0.14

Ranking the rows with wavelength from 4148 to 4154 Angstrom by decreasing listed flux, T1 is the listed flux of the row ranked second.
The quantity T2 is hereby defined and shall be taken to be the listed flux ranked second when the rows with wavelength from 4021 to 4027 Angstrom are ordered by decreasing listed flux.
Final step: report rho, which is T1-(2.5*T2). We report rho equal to -6.1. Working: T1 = 4.27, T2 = 4.14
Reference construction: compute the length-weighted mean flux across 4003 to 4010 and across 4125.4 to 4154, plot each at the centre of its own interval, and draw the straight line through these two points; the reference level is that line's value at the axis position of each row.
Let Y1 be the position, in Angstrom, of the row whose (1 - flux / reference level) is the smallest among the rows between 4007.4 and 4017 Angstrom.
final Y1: 4008.83 Angstrom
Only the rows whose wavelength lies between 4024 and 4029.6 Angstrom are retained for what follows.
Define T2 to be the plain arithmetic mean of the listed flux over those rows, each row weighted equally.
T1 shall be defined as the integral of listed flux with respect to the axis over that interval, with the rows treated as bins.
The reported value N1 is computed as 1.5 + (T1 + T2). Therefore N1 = 28.6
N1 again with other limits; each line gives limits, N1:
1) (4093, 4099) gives 28.6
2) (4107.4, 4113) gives 26.3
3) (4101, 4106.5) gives 23.5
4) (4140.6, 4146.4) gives 26.6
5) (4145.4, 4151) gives 29.8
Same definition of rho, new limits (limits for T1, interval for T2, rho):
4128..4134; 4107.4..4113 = -5.7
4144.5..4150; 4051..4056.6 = -6.3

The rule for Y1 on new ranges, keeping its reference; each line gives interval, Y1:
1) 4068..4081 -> 4075.84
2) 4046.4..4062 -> 4053.38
